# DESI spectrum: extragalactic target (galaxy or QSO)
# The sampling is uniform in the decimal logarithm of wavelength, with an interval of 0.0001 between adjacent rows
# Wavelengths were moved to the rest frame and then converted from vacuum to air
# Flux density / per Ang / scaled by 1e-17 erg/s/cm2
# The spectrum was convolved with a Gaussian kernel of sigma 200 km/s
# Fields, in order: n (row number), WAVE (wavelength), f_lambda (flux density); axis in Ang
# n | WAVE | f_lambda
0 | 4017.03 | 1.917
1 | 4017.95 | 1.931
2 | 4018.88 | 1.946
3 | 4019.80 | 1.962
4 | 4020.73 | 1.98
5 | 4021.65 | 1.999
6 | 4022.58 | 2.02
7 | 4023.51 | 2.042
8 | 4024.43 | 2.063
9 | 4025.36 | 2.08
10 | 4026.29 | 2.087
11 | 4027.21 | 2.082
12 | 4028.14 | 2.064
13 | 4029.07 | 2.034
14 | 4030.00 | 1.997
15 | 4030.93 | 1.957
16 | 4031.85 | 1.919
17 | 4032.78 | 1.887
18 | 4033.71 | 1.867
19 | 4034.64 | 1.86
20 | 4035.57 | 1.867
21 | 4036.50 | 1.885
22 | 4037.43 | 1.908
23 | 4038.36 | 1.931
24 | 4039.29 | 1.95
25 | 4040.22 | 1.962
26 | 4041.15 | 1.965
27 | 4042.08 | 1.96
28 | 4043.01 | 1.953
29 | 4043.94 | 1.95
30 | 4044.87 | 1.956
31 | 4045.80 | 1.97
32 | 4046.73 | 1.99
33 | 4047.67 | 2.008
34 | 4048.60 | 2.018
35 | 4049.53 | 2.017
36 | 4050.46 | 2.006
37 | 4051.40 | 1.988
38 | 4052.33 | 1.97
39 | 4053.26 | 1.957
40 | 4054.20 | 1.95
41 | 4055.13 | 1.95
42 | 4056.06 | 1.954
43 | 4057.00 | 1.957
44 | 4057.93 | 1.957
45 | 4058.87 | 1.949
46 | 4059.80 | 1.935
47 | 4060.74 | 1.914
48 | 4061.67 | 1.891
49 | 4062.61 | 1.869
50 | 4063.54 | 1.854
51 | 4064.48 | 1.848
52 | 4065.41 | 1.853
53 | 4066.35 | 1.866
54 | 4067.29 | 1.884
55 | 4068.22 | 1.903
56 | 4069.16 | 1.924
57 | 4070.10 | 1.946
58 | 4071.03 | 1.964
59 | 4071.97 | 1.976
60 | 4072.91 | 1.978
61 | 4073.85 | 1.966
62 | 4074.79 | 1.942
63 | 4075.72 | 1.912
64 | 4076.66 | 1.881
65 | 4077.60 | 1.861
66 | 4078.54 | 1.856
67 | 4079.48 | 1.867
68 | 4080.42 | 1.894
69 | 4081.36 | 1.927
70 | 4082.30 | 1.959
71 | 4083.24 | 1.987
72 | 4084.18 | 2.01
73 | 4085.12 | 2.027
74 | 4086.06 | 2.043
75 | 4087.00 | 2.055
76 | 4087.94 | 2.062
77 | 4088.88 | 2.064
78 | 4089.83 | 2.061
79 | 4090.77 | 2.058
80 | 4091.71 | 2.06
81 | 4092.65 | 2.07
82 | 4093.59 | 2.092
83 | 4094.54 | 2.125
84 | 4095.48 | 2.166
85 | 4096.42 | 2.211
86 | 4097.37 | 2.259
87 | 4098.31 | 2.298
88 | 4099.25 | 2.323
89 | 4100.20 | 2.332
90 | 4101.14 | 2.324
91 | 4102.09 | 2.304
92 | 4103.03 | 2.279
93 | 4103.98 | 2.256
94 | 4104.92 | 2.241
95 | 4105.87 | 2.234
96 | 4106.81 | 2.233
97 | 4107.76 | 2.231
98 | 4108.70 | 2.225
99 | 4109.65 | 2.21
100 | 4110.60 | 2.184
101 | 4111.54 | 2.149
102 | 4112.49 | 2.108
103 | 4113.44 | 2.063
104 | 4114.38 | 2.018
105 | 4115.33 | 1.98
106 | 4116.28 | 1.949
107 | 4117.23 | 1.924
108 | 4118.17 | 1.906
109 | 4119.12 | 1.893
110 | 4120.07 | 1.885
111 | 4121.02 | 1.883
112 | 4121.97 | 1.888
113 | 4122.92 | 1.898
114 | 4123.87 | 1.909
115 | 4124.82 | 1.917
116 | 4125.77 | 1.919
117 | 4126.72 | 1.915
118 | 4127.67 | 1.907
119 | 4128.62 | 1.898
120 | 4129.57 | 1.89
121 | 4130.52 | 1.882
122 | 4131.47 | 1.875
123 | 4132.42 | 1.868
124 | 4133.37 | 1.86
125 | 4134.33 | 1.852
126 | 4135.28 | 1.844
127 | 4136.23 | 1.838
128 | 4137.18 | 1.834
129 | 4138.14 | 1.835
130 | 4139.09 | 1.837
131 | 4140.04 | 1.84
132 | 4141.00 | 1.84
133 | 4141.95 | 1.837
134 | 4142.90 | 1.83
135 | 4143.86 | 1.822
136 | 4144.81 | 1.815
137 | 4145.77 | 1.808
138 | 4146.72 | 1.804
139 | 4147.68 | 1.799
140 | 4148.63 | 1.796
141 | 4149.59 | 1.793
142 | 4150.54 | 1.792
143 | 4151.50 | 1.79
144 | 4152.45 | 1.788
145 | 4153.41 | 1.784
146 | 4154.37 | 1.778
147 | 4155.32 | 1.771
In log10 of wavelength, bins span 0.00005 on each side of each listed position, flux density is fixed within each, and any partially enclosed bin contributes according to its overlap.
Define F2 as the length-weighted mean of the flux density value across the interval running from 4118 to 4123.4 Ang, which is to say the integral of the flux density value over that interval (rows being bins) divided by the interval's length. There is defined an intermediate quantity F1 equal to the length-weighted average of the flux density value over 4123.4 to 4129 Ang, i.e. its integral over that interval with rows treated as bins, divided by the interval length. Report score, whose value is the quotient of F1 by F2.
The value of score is 1.01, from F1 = 1.91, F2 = 1.89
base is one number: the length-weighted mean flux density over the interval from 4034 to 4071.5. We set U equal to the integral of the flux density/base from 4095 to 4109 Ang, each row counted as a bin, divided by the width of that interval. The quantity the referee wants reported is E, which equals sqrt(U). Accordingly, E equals 1.08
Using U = 1.17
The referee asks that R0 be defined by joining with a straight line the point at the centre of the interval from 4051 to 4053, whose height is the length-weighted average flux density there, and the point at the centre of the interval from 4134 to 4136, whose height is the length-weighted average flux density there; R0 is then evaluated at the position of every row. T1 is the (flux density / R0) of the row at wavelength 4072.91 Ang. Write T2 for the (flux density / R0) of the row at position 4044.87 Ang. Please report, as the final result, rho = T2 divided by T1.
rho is 0.967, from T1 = 1.01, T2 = 0.98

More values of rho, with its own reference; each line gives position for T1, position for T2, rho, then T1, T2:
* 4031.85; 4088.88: 1.126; 0.95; 1.07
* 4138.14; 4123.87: 1.028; 0.99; 1.02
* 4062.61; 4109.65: 1.229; 0.95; 1.17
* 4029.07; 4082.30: 1.005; 1.01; 1.01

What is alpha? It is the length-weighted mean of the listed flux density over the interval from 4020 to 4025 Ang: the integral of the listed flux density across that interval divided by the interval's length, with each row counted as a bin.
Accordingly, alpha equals 2.02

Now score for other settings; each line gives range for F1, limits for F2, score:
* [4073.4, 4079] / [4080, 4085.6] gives 0.97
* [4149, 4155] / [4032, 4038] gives 0.95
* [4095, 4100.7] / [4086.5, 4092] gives 1.10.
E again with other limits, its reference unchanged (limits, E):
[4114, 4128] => 1.00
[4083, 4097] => 1.04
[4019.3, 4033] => 1.02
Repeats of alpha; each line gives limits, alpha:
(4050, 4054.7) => 1.97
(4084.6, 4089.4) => 2.05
